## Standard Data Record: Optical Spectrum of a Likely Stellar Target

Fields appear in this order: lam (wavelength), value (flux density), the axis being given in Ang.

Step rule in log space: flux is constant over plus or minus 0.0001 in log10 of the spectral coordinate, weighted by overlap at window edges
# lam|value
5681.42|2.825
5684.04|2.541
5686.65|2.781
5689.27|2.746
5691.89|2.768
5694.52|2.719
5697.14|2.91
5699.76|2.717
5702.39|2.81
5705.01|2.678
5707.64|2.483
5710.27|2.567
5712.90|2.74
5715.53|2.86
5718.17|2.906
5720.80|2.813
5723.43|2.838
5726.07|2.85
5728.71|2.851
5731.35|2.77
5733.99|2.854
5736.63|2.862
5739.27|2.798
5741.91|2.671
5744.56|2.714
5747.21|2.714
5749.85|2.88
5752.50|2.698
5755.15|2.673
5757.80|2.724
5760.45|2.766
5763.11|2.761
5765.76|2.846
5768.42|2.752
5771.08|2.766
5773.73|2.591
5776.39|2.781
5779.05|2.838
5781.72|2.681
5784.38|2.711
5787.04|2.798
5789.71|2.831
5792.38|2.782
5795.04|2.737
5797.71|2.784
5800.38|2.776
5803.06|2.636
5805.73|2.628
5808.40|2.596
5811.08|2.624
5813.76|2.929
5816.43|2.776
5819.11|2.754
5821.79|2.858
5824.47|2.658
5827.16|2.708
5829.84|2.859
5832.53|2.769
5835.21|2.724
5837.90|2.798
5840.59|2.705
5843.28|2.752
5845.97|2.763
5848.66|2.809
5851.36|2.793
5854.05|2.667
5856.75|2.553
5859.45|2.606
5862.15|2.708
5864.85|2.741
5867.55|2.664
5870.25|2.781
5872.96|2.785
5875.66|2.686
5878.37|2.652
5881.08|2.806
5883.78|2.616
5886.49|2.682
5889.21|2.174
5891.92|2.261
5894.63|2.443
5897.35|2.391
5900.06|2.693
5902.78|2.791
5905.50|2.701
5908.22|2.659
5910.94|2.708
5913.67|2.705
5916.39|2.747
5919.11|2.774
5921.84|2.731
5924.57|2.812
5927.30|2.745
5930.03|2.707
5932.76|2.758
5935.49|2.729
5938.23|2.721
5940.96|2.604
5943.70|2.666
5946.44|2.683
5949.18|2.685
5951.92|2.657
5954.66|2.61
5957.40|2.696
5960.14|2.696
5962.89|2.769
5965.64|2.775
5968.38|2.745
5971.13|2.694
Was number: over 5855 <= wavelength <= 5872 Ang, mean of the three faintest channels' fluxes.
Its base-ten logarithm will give 0.4163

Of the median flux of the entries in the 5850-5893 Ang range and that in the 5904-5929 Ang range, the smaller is 2.67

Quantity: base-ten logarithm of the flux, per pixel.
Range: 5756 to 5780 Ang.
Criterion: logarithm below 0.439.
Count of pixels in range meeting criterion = 2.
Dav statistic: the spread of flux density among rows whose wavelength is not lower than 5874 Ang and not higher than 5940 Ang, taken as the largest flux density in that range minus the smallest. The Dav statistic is 0.64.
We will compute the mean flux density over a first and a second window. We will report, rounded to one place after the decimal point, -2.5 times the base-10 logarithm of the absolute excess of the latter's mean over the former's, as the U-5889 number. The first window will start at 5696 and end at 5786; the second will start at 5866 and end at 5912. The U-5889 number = 2.1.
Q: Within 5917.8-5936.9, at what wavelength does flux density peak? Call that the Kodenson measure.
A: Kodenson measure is 5924.57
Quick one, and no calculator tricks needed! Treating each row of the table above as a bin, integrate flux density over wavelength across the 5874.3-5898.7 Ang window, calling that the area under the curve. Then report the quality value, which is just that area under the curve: 61.6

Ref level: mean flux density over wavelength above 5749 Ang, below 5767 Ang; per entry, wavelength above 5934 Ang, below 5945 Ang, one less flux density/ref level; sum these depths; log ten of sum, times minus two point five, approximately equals 2.3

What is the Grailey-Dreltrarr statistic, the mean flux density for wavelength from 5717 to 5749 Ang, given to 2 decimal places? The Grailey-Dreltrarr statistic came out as 2.80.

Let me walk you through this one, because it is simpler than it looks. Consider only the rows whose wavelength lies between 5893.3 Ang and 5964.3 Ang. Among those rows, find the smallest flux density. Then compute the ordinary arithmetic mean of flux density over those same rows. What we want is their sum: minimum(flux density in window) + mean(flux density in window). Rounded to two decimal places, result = 5.08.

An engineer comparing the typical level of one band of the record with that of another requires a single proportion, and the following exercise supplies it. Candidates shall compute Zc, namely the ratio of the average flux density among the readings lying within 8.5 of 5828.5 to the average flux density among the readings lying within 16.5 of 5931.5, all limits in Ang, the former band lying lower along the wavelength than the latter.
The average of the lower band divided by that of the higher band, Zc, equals 1.01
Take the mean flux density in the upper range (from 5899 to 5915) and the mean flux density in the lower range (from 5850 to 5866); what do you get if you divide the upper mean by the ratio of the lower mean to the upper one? 2.74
